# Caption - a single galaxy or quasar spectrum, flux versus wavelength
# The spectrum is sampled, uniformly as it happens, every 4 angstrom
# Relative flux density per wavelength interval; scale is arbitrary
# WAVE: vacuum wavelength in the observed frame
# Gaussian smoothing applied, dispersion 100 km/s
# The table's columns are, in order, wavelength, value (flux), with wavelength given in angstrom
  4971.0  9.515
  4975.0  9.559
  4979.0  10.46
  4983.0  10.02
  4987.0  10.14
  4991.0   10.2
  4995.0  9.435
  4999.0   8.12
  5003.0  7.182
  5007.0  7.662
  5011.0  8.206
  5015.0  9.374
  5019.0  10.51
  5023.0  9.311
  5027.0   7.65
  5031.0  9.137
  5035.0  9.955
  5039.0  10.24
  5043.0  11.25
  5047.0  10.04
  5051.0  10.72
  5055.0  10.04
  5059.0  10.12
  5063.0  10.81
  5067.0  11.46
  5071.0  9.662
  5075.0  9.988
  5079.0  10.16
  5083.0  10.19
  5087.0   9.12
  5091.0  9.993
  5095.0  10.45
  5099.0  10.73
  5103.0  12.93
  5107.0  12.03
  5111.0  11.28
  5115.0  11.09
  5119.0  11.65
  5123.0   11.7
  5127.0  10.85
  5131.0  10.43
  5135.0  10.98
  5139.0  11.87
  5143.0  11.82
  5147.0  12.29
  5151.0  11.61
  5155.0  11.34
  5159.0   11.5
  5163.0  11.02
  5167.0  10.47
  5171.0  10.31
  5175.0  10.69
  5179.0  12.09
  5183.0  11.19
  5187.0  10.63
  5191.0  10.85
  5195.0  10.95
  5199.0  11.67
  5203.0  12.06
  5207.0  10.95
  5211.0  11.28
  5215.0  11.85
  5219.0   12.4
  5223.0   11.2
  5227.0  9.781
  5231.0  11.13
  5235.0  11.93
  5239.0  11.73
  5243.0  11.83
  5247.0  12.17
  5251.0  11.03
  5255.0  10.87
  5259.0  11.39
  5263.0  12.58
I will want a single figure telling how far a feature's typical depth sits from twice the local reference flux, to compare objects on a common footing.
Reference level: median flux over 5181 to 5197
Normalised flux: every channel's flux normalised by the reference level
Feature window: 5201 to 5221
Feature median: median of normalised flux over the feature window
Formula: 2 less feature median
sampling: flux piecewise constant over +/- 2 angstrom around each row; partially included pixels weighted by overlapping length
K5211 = 0.91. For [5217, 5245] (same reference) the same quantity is 0.92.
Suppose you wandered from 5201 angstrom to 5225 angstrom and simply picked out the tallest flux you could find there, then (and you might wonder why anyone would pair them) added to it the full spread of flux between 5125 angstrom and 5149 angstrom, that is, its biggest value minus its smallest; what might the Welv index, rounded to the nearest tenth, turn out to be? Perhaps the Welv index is 14.3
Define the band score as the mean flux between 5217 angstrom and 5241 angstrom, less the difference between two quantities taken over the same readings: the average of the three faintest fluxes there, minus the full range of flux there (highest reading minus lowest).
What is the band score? 3.28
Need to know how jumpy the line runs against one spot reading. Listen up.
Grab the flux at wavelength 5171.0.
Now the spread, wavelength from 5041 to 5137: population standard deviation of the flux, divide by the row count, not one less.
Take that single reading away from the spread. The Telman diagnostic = -9.5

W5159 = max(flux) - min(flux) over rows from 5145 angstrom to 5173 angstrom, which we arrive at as 2.0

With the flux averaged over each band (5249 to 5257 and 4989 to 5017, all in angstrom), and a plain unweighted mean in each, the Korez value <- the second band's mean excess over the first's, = -2.4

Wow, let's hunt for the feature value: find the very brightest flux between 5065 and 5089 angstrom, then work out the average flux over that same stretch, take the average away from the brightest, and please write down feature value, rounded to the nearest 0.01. 1.36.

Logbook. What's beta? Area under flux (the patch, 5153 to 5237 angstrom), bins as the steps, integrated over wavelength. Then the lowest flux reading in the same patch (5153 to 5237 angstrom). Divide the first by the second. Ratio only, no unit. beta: 96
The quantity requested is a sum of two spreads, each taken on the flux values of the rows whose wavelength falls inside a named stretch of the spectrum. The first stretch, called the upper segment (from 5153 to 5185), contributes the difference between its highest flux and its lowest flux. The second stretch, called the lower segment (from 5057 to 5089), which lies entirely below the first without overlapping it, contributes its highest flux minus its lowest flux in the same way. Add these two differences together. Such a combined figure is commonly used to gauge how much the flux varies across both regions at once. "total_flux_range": 4.1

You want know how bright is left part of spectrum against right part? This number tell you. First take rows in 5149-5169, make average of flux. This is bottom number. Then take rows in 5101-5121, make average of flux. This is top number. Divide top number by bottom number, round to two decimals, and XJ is 1.05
